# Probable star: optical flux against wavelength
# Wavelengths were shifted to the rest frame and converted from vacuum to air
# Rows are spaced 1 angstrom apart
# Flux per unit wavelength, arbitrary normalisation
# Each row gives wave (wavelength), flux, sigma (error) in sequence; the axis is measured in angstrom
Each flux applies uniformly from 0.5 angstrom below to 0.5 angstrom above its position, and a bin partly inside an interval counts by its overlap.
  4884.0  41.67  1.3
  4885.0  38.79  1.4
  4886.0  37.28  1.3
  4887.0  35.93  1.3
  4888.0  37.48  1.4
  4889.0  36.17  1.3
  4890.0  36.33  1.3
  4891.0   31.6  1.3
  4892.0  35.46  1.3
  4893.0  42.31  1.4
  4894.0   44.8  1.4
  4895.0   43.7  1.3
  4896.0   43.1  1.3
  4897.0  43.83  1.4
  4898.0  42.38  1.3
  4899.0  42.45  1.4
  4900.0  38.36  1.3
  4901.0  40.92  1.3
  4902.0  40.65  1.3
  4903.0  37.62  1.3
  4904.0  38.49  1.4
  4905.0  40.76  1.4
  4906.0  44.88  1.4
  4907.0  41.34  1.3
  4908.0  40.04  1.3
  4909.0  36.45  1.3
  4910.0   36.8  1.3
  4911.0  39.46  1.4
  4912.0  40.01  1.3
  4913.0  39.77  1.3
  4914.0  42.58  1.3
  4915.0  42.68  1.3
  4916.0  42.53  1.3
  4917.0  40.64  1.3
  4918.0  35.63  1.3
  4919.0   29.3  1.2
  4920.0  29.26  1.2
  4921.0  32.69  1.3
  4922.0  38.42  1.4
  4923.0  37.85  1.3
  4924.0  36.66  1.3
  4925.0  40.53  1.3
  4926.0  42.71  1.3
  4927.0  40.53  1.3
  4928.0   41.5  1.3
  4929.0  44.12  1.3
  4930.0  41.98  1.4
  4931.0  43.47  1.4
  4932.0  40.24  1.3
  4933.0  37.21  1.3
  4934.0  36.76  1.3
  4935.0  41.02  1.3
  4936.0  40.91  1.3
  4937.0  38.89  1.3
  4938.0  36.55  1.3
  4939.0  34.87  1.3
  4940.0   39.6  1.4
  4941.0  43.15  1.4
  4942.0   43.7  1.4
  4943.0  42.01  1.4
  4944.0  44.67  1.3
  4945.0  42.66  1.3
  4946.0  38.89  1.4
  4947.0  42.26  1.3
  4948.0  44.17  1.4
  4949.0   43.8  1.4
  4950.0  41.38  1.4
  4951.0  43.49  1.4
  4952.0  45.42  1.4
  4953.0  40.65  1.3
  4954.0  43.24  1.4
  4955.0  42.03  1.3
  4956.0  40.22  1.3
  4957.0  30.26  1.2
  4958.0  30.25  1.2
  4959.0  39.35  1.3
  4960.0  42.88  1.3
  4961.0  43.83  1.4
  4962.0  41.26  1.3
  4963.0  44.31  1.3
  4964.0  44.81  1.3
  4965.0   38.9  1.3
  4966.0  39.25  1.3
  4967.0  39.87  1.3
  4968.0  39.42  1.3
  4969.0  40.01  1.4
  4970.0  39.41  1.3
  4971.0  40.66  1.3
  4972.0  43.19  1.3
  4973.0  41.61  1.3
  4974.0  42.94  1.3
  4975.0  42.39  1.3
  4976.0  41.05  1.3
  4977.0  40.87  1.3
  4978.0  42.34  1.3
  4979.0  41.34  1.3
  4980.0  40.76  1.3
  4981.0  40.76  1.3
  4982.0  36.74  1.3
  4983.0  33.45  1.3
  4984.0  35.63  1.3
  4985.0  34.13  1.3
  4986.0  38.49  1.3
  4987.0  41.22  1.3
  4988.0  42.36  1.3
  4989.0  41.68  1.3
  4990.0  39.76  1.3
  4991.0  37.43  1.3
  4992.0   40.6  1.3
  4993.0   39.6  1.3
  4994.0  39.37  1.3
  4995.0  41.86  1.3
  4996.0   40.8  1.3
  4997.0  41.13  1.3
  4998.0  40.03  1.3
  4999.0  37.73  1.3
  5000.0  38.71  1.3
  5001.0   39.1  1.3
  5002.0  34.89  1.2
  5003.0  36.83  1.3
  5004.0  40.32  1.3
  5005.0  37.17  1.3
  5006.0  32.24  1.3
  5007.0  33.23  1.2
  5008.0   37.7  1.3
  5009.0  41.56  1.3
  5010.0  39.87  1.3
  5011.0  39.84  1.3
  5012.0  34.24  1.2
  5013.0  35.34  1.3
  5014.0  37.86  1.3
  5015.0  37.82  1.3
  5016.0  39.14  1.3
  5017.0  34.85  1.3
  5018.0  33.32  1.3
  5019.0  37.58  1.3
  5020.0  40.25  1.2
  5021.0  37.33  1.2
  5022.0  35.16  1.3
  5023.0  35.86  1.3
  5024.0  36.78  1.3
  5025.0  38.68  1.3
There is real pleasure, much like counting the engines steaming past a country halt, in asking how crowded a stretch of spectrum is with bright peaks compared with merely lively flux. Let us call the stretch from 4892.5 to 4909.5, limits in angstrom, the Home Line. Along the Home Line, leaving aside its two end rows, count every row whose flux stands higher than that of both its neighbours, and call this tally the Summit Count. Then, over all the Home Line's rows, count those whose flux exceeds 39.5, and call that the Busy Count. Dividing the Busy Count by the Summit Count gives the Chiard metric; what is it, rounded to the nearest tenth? 2.6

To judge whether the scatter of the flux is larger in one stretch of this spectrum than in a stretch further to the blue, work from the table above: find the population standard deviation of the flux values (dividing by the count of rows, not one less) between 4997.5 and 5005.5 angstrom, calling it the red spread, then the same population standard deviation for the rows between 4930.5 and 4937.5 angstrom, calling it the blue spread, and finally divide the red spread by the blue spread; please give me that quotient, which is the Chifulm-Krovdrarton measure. 0.78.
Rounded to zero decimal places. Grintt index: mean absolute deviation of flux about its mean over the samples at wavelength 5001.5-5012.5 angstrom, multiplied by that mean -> 94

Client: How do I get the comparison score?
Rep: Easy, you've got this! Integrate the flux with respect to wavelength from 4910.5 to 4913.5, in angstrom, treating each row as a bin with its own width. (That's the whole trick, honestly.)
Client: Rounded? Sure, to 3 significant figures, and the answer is 119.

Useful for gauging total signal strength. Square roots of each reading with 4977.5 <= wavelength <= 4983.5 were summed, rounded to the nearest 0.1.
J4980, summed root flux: 37.6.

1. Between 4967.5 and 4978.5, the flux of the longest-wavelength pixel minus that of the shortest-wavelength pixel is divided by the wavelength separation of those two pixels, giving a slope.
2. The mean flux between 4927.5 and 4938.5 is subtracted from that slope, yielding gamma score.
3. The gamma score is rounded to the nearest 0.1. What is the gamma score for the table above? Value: -39.9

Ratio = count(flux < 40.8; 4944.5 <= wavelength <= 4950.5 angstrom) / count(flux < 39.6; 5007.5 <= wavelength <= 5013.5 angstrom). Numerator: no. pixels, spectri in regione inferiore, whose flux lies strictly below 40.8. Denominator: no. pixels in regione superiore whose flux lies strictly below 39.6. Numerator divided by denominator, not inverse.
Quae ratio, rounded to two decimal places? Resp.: 0.33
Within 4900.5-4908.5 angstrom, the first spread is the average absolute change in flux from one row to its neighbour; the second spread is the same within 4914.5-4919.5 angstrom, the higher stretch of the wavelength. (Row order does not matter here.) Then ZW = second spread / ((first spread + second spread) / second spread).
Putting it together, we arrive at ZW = 2.0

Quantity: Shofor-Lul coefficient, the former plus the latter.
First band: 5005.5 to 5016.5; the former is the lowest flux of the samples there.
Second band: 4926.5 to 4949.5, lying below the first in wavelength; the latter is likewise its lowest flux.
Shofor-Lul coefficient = 67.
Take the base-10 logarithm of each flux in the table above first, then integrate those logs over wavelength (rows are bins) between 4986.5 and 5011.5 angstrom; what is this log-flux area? 39.8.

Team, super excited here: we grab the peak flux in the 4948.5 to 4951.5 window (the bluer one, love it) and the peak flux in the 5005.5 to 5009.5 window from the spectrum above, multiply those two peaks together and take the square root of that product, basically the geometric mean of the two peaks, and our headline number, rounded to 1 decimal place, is 42.7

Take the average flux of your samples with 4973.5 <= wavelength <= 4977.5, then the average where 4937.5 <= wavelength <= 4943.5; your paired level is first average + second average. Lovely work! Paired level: 82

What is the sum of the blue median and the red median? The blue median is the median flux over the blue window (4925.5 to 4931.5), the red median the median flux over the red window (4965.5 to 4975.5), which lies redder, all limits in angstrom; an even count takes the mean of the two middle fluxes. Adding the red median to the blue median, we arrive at 82.7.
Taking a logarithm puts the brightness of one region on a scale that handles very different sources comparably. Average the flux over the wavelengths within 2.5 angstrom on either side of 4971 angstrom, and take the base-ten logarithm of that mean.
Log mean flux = 1.61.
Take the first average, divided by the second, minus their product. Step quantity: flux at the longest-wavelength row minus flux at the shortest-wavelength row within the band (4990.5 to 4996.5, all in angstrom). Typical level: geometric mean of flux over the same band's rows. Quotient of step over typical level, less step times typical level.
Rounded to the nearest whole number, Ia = -134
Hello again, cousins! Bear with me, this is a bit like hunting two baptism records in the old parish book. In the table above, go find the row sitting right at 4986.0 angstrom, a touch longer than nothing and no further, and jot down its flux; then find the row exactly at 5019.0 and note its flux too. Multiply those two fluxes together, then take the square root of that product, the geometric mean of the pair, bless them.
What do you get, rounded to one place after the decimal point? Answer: 38.0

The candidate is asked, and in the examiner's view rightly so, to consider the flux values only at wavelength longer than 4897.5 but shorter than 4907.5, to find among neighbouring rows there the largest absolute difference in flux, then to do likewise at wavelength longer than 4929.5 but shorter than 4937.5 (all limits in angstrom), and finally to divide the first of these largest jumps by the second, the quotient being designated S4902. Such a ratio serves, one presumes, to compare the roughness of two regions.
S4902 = 0.97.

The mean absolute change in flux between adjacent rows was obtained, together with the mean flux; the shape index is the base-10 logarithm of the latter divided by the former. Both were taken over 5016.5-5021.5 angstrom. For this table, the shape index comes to 1.11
